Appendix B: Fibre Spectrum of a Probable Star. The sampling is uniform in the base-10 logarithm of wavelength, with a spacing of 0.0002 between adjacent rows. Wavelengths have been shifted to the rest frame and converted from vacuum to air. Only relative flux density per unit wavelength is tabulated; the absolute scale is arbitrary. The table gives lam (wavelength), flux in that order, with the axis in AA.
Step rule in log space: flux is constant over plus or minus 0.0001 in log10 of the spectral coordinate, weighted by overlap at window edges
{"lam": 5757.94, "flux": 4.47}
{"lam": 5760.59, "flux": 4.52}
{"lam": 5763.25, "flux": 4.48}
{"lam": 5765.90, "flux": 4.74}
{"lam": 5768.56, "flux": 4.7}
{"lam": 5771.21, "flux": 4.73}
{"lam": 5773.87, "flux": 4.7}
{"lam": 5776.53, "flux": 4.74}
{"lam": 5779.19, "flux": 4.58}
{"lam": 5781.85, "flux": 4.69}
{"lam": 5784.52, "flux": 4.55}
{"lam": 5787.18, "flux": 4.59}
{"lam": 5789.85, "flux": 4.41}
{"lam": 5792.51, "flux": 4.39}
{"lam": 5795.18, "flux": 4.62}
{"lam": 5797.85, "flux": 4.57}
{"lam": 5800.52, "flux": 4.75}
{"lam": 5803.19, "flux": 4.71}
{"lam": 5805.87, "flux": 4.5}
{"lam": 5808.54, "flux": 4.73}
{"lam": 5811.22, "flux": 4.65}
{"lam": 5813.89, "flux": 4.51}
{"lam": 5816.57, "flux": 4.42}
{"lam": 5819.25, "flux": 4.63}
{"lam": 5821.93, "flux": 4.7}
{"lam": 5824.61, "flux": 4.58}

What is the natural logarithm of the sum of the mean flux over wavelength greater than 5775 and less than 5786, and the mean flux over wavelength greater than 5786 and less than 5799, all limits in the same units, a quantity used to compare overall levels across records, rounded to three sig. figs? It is 2.21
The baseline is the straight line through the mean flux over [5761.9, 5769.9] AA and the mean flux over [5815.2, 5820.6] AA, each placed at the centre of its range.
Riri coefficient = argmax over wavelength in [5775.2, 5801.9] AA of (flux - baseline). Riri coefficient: 5800.52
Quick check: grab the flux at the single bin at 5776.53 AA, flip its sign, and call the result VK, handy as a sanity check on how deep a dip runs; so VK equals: -4.74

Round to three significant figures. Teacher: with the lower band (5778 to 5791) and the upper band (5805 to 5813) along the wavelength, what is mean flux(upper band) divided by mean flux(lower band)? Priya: 1.01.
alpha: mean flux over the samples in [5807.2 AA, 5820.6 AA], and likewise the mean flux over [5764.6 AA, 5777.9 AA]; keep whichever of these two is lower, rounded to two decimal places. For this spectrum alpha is 4.59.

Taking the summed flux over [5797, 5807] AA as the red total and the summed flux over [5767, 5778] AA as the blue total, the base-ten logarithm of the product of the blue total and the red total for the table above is 2.54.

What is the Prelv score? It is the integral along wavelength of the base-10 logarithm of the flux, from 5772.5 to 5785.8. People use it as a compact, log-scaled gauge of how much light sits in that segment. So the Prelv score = 8.88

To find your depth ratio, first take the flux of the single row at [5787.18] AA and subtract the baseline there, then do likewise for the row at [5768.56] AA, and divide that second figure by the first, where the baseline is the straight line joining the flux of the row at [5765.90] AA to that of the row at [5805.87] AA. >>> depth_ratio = 1.1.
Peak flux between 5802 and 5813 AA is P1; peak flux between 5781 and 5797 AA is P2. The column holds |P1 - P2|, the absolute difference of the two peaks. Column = 0.040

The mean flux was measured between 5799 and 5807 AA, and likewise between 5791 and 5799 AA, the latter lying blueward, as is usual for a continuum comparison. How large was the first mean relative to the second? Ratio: 1.028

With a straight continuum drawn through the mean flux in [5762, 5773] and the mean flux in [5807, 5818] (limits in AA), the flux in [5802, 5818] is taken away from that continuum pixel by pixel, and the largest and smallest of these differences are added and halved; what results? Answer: 0.003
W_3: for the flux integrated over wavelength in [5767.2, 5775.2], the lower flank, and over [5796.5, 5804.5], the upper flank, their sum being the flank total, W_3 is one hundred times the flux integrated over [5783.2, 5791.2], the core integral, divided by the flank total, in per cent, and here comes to 48.1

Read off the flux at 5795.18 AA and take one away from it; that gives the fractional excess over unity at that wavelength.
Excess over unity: 3.62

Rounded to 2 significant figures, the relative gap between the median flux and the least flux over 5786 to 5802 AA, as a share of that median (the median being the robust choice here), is 0.041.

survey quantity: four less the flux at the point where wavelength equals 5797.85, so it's -0.57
